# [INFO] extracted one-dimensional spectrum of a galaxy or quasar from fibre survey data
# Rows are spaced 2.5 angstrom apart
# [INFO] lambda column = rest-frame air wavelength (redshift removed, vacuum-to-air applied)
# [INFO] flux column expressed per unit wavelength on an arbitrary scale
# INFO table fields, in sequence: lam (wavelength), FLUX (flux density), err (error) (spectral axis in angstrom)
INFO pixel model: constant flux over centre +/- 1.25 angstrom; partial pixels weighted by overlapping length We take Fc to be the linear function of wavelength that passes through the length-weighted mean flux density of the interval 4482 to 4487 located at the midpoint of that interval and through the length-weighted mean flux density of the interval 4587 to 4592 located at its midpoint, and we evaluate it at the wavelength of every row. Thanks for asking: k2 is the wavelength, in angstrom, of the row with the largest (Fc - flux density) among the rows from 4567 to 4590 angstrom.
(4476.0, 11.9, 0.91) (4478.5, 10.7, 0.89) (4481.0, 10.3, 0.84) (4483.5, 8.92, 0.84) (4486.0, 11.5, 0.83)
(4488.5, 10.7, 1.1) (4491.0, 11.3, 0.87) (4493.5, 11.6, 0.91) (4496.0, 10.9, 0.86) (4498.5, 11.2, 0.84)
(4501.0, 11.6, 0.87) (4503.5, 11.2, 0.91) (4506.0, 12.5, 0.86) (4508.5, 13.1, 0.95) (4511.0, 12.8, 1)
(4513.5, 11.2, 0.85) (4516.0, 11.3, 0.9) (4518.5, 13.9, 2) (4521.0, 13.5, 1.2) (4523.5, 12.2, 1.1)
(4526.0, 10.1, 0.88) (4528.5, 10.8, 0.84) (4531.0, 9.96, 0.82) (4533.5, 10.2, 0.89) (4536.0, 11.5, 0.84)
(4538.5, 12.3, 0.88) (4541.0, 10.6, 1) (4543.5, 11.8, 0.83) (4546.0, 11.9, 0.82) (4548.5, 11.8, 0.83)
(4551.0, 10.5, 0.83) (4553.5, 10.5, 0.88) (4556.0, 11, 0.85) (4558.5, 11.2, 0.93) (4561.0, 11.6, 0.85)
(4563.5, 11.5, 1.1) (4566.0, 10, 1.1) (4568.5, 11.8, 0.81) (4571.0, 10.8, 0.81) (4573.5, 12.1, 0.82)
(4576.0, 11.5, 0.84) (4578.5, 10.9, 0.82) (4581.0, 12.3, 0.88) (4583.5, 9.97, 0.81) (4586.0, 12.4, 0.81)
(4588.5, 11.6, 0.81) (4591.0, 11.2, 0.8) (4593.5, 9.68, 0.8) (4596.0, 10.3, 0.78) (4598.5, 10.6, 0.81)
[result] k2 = 4583.5 angstrom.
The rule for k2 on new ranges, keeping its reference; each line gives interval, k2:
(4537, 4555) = 4553.5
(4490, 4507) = 4496.0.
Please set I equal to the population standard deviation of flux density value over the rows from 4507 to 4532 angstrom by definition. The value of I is 1.34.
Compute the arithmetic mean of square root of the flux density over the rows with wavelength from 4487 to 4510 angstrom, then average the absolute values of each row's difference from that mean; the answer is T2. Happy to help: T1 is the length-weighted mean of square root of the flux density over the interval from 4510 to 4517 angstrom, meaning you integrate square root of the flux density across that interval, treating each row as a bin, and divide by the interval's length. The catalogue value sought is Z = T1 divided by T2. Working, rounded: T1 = 3.43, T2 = 0.08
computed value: 42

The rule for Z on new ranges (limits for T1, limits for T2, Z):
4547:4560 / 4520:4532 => 18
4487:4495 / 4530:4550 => 30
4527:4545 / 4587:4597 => 31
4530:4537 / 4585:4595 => 28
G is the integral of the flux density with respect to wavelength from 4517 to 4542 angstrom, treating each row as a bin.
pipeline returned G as 288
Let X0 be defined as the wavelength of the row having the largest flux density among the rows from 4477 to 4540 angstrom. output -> 4518.5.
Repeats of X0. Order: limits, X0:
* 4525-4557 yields 4538.5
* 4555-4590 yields 4586.0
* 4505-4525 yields 4518.5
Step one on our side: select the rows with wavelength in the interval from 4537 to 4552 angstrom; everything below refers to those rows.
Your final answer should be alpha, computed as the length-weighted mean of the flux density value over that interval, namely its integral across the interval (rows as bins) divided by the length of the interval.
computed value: 11.5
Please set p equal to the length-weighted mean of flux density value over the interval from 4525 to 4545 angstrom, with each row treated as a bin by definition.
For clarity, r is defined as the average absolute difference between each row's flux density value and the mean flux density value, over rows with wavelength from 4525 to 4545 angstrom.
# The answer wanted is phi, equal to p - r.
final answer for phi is 10.2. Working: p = 10.9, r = 0.72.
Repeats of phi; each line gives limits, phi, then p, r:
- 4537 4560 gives 10.7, 11.3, 0.59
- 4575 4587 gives 10.6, 11.4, 0.78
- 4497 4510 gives 11.2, 11.9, 0.70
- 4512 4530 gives 10.7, 11.8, 1.15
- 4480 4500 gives 10.2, 10.8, 0.62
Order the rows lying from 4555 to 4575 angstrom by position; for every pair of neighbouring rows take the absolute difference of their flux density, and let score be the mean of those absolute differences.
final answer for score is 0.9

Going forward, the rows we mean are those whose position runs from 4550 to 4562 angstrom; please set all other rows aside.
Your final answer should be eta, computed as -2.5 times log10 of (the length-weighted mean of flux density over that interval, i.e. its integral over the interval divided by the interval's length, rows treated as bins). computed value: -2.60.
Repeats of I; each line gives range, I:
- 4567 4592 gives 0.72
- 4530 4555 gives 0.79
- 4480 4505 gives 0.77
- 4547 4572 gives 0.58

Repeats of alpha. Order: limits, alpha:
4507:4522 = 12.6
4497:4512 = 12.0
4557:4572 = 11.2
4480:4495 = 10.7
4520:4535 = 11.1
